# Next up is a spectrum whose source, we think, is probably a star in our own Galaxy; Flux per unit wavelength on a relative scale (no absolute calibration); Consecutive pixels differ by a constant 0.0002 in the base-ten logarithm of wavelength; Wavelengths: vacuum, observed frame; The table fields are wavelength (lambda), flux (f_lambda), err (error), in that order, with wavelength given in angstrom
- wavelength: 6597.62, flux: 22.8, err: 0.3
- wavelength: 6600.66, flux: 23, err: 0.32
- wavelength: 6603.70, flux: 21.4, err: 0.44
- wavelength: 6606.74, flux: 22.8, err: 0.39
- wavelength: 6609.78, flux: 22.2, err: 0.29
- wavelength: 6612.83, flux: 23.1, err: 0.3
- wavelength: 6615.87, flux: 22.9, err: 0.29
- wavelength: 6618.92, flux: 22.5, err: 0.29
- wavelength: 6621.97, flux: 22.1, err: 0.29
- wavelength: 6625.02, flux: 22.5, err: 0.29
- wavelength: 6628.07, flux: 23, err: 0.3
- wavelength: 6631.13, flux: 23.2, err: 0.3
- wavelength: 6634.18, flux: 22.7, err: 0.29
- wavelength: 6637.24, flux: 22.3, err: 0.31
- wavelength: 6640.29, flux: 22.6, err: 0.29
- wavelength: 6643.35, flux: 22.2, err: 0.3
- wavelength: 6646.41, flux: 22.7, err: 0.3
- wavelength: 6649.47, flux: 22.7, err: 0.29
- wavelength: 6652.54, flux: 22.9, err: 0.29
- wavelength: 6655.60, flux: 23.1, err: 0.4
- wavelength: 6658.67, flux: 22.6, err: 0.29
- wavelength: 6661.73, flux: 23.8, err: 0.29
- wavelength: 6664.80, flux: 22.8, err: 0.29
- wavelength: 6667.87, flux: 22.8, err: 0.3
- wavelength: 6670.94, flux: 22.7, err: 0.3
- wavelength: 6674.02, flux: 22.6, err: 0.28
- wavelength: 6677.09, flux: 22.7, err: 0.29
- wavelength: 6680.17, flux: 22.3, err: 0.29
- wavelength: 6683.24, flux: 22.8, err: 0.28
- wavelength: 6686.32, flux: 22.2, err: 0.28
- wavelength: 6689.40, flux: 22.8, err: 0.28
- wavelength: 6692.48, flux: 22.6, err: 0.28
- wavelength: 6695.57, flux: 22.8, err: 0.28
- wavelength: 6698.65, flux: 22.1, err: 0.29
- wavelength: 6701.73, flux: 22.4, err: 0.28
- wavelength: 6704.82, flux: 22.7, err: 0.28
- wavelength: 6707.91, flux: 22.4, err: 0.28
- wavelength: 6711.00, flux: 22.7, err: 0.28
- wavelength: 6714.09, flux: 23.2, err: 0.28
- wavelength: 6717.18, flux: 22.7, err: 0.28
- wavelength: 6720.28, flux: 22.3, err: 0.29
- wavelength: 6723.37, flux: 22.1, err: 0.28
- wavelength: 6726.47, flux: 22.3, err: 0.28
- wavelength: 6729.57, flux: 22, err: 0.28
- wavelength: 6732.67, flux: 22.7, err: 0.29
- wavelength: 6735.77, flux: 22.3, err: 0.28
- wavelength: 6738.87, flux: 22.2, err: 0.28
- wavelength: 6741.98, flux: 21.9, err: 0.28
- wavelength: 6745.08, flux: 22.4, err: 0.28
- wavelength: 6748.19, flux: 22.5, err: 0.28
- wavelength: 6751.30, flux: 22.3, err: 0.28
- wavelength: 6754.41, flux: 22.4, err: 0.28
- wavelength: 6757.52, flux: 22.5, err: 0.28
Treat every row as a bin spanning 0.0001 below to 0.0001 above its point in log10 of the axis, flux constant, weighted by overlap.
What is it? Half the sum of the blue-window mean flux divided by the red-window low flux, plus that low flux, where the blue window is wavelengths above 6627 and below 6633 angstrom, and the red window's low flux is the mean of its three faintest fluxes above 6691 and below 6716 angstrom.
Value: 11.67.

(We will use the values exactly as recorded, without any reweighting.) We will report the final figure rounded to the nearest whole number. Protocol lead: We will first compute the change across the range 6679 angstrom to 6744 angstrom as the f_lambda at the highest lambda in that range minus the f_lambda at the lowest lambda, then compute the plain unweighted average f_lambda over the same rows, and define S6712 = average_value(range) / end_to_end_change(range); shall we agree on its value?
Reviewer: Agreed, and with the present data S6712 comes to -56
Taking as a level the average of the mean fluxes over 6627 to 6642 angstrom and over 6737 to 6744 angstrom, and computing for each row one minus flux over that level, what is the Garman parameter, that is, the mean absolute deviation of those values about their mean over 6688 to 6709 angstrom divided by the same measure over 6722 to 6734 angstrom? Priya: 0.93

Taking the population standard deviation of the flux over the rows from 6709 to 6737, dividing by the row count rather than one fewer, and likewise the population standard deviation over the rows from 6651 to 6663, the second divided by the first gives 1.2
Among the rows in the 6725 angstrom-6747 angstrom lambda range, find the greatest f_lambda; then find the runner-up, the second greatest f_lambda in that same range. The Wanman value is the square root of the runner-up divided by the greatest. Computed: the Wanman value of 0.993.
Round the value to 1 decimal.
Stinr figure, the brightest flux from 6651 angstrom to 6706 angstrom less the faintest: 1.7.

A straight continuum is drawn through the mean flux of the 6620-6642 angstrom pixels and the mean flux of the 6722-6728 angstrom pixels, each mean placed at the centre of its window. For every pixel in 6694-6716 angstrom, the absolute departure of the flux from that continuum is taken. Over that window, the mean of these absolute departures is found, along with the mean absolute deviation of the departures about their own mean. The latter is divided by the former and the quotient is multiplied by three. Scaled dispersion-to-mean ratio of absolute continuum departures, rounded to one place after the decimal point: 1.6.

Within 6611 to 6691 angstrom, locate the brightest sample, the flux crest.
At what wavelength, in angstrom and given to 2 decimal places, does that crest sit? 6661.73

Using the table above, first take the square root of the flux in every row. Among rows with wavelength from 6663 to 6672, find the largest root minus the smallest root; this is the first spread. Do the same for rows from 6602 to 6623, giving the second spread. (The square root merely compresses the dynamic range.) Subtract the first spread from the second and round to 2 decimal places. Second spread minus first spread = 0.17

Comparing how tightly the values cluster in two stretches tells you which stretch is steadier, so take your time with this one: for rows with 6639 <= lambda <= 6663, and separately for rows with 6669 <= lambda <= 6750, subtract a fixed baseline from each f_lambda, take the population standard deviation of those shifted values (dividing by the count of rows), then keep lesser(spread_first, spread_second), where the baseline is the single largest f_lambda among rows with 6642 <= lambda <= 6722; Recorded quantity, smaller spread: 0.30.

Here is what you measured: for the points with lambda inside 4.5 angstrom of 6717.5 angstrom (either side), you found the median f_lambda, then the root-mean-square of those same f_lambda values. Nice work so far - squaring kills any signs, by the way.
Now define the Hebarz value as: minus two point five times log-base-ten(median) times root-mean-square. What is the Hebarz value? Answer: -77.1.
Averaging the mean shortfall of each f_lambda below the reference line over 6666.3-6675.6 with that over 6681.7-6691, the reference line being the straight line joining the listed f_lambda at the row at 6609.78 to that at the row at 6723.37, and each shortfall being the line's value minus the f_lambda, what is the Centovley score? -0.51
